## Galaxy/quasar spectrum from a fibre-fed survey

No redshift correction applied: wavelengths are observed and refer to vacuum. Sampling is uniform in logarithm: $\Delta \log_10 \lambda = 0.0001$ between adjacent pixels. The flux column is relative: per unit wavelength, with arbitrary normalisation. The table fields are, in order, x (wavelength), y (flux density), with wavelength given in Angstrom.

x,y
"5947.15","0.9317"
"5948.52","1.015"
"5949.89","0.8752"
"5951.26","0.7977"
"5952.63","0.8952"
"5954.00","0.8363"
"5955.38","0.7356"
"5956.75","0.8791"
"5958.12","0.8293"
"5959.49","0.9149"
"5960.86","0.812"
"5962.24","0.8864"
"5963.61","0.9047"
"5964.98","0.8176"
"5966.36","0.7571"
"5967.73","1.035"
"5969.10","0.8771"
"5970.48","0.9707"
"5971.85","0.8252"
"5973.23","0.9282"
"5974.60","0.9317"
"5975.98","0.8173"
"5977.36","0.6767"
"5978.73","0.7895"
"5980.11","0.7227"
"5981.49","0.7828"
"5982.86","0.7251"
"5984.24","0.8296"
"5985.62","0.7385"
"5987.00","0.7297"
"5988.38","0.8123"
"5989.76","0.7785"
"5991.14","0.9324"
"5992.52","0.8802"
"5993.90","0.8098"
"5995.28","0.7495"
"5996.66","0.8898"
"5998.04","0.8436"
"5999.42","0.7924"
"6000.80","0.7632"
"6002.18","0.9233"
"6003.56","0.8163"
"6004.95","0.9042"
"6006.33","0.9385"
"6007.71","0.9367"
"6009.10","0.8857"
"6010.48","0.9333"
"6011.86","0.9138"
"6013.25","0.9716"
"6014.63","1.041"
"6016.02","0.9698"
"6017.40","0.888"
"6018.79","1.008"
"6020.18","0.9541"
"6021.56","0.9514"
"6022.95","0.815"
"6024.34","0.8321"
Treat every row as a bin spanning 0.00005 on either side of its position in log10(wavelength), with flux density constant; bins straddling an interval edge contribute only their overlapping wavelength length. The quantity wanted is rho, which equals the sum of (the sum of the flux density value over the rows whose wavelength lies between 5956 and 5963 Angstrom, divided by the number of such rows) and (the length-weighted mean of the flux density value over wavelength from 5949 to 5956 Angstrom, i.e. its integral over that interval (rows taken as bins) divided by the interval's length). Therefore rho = 1.70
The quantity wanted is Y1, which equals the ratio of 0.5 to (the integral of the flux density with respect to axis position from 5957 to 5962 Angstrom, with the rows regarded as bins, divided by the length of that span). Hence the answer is 0.58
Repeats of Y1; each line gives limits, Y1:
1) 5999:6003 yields 0.60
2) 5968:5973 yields 0.55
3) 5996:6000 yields 0.59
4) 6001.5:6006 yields 0.56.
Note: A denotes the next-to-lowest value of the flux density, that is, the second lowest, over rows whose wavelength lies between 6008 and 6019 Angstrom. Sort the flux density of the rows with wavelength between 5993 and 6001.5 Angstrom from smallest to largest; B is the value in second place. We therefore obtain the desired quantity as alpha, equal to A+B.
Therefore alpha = 1.65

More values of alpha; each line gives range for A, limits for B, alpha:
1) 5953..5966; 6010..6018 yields 1.73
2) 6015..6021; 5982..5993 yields 1.68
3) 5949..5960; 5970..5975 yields 1.73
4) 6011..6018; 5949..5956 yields 1.71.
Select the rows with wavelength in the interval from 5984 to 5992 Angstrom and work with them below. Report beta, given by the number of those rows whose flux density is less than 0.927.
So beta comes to 5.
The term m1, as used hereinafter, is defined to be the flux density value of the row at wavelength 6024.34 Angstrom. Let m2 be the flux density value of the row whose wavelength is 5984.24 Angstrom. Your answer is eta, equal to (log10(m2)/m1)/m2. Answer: -0.12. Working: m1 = 0.8321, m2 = 0.8296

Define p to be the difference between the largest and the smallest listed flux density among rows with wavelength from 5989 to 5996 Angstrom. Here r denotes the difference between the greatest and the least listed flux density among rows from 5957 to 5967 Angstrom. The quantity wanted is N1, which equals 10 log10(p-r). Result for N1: -16.0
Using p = 0.18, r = 0.158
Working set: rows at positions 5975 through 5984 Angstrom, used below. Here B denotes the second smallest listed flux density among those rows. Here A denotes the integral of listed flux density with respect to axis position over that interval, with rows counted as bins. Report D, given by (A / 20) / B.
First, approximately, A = 6.86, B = 0.7227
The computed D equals 0.474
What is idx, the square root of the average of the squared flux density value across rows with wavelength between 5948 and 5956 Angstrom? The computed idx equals 0.86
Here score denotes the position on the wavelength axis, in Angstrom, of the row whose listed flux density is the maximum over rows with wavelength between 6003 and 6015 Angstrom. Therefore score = 6014.63 Angstrom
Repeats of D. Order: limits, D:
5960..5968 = 0.424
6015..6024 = 0.471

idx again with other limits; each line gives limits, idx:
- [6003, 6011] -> 0.90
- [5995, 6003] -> 0.83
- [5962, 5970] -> 0.88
